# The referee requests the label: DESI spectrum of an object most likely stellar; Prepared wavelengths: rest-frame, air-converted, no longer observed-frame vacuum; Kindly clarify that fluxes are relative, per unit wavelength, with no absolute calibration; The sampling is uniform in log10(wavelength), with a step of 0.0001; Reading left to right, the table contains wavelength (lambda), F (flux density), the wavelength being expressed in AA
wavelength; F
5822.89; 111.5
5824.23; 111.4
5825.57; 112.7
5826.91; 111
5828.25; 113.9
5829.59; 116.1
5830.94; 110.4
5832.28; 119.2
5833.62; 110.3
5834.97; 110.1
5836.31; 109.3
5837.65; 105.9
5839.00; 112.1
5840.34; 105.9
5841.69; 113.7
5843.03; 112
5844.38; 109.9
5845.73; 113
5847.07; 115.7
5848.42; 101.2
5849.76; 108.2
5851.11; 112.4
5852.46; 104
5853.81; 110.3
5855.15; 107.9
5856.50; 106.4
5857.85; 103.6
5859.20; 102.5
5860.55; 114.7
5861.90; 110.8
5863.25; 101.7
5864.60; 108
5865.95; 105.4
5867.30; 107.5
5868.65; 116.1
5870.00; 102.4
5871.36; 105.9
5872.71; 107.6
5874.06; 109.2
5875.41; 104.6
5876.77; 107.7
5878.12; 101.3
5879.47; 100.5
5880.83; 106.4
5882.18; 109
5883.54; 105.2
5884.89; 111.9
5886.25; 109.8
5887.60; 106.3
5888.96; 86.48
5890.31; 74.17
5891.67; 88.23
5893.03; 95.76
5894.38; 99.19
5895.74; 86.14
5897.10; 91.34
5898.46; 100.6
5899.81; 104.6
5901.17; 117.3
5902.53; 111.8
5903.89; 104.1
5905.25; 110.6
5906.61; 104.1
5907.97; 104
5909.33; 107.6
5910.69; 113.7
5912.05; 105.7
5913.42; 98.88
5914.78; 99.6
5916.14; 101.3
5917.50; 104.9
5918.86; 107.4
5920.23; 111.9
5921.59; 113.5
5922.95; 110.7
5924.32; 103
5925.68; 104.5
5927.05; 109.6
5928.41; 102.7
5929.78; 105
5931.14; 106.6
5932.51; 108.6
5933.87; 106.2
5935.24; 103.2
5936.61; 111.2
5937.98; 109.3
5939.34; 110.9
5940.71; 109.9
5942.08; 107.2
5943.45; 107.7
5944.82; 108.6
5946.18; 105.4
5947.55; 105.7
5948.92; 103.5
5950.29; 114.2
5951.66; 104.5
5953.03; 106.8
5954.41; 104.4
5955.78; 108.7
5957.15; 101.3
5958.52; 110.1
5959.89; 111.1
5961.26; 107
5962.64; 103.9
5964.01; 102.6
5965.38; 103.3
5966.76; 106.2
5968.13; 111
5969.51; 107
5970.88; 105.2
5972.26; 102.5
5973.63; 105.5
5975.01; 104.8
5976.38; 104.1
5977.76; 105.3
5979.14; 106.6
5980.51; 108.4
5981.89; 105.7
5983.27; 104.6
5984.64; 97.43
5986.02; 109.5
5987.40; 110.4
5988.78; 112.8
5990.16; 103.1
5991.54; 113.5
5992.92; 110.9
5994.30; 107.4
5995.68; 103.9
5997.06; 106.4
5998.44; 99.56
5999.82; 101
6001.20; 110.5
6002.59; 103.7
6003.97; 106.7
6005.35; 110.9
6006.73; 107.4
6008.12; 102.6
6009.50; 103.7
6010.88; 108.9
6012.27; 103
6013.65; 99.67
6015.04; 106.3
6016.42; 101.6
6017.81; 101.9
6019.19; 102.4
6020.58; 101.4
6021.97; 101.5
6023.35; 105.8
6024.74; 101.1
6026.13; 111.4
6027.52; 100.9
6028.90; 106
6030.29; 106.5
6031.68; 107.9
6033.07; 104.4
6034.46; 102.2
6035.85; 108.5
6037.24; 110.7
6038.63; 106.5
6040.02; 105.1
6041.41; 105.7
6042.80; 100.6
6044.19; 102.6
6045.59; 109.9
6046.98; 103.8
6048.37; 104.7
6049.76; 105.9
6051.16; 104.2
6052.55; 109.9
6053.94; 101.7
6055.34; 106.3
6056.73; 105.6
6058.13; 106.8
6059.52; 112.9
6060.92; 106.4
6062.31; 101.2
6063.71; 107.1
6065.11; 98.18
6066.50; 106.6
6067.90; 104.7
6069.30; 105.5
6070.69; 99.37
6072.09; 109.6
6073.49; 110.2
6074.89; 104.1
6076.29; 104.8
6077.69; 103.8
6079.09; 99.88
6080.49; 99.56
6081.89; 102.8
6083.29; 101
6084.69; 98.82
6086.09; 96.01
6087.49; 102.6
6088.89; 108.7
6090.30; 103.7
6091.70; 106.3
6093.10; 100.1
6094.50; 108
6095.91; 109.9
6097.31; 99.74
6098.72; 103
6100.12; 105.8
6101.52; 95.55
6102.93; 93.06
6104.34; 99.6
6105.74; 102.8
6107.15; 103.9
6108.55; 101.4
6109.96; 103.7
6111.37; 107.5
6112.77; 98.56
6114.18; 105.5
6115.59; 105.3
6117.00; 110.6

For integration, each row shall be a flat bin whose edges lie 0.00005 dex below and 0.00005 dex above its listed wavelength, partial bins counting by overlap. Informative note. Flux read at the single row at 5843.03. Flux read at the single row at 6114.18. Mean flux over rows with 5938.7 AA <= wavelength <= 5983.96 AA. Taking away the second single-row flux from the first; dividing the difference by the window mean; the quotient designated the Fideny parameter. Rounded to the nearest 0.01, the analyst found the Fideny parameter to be 0.06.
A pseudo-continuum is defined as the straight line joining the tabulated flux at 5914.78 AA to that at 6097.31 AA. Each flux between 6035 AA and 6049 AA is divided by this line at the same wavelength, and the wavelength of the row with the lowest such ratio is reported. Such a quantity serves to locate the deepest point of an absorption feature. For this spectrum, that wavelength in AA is 6042.80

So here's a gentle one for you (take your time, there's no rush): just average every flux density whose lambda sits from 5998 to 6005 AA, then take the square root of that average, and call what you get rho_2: 10.2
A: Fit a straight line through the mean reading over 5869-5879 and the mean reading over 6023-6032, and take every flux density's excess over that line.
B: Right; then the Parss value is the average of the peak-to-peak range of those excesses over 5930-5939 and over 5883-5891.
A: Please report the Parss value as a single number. 23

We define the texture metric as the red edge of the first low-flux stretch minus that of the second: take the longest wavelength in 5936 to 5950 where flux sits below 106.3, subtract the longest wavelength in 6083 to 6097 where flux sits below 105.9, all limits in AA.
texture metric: -144.2 AA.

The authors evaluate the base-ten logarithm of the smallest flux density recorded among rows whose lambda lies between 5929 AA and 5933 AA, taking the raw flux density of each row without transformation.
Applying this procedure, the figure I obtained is 2.02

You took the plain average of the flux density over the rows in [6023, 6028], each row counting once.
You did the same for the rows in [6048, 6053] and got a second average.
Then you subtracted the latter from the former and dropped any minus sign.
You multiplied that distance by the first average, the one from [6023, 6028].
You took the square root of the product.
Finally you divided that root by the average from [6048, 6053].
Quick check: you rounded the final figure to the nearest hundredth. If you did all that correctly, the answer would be 0.11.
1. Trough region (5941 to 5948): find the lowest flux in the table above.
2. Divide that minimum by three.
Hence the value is 35.1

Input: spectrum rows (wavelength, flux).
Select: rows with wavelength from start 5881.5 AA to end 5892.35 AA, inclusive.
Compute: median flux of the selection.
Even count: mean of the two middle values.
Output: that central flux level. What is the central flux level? 106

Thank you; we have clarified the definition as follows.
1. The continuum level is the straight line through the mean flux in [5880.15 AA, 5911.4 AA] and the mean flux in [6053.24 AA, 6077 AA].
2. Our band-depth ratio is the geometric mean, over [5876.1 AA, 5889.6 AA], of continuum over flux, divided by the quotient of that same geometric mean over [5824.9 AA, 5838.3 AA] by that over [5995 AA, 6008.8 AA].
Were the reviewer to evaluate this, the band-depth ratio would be 1.07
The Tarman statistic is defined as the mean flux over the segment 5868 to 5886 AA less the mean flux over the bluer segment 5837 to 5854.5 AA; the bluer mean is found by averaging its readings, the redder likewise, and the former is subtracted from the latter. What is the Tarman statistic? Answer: -2.8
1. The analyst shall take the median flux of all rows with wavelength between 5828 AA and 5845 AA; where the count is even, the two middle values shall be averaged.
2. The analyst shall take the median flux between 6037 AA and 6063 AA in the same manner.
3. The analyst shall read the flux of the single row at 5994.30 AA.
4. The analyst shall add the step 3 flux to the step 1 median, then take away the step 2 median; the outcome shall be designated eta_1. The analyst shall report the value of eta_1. 112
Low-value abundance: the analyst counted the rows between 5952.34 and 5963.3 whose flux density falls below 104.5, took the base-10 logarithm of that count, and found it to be 0.48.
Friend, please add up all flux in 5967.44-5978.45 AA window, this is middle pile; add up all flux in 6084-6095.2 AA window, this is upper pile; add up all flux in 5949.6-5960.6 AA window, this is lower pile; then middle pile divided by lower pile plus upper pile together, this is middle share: 0.502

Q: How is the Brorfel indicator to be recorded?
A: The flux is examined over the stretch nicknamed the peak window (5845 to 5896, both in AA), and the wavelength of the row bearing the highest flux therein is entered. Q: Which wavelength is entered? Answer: 5868.65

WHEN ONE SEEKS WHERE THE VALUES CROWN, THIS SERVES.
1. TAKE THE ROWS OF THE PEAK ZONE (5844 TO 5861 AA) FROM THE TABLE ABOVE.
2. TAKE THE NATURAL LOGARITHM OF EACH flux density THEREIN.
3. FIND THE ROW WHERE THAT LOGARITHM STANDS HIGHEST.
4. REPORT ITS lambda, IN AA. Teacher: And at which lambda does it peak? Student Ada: 5847.07 AA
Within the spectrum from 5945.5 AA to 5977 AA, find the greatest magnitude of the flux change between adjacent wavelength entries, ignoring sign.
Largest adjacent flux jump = 10.7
